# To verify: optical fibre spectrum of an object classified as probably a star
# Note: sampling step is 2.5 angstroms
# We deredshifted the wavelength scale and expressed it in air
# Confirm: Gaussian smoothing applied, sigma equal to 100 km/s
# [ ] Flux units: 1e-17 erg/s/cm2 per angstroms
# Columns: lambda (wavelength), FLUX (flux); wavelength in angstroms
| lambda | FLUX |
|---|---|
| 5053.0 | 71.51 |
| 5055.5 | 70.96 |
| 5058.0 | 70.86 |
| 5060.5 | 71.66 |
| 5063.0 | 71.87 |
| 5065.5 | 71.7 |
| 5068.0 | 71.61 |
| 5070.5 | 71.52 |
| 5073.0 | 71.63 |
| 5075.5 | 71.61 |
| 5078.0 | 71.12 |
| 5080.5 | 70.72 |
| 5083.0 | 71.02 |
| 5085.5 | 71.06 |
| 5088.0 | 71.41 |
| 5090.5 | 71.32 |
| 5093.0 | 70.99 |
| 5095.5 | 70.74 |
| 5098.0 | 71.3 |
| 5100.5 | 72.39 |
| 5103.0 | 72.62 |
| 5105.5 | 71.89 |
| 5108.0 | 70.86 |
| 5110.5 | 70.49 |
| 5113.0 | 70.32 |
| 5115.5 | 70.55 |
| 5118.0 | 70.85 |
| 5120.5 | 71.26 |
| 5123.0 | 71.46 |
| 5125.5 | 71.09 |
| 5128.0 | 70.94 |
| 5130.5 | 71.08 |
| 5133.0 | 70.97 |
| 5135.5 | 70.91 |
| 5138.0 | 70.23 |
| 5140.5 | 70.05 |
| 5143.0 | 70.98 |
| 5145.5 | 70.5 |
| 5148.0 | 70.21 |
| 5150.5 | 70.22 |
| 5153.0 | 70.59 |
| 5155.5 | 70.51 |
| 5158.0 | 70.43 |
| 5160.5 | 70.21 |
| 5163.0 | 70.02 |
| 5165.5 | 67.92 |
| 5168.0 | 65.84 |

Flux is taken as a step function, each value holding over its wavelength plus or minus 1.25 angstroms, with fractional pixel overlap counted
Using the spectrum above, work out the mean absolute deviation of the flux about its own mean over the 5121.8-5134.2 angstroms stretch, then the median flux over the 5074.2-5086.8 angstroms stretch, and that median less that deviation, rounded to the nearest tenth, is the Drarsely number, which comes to 70.9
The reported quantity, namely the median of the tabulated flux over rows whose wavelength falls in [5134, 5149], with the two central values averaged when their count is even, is 70.4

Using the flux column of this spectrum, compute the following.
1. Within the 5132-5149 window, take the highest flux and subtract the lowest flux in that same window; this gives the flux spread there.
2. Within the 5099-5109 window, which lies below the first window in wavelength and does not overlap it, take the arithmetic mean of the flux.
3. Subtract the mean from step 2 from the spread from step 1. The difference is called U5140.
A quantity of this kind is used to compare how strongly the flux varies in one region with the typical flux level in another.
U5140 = -71.0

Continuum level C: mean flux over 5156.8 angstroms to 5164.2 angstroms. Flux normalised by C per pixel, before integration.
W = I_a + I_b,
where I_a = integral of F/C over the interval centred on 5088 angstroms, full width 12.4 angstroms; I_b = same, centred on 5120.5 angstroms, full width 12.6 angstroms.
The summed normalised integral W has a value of 25.31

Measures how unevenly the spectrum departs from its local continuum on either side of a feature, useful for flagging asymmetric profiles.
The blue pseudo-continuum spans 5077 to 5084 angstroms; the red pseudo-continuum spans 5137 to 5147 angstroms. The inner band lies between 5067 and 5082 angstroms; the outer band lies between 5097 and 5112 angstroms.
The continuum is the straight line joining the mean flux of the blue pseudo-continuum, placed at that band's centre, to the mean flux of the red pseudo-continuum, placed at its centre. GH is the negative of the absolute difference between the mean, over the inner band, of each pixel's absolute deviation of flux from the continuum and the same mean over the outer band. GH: -0.47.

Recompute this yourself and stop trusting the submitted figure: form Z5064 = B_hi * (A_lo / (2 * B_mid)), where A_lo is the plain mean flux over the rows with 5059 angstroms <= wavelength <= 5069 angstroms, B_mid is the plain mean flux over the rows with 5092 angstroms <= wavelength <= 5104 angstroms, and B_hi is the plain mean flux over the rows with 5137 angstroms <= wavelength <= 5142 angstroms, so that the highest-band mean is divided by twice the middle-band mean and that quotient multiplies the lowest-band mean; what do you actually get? 35.1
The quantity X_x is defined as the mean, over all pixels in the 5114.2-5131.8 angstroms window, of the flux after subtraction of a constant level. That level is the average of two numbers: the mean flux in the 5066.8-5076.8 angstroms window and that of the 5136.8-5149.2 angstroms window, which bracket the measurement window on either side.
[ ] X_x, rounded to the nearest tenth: 0.0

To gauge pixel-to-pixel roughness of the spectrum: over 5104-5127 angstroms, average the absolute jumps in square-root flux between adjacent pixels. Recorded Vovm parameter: 0.023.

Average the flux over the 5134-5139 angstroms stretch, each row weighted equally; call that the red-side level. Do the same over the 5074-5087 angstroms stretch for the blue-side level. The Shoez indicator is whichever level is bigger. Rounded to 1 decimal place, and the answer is 71.1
